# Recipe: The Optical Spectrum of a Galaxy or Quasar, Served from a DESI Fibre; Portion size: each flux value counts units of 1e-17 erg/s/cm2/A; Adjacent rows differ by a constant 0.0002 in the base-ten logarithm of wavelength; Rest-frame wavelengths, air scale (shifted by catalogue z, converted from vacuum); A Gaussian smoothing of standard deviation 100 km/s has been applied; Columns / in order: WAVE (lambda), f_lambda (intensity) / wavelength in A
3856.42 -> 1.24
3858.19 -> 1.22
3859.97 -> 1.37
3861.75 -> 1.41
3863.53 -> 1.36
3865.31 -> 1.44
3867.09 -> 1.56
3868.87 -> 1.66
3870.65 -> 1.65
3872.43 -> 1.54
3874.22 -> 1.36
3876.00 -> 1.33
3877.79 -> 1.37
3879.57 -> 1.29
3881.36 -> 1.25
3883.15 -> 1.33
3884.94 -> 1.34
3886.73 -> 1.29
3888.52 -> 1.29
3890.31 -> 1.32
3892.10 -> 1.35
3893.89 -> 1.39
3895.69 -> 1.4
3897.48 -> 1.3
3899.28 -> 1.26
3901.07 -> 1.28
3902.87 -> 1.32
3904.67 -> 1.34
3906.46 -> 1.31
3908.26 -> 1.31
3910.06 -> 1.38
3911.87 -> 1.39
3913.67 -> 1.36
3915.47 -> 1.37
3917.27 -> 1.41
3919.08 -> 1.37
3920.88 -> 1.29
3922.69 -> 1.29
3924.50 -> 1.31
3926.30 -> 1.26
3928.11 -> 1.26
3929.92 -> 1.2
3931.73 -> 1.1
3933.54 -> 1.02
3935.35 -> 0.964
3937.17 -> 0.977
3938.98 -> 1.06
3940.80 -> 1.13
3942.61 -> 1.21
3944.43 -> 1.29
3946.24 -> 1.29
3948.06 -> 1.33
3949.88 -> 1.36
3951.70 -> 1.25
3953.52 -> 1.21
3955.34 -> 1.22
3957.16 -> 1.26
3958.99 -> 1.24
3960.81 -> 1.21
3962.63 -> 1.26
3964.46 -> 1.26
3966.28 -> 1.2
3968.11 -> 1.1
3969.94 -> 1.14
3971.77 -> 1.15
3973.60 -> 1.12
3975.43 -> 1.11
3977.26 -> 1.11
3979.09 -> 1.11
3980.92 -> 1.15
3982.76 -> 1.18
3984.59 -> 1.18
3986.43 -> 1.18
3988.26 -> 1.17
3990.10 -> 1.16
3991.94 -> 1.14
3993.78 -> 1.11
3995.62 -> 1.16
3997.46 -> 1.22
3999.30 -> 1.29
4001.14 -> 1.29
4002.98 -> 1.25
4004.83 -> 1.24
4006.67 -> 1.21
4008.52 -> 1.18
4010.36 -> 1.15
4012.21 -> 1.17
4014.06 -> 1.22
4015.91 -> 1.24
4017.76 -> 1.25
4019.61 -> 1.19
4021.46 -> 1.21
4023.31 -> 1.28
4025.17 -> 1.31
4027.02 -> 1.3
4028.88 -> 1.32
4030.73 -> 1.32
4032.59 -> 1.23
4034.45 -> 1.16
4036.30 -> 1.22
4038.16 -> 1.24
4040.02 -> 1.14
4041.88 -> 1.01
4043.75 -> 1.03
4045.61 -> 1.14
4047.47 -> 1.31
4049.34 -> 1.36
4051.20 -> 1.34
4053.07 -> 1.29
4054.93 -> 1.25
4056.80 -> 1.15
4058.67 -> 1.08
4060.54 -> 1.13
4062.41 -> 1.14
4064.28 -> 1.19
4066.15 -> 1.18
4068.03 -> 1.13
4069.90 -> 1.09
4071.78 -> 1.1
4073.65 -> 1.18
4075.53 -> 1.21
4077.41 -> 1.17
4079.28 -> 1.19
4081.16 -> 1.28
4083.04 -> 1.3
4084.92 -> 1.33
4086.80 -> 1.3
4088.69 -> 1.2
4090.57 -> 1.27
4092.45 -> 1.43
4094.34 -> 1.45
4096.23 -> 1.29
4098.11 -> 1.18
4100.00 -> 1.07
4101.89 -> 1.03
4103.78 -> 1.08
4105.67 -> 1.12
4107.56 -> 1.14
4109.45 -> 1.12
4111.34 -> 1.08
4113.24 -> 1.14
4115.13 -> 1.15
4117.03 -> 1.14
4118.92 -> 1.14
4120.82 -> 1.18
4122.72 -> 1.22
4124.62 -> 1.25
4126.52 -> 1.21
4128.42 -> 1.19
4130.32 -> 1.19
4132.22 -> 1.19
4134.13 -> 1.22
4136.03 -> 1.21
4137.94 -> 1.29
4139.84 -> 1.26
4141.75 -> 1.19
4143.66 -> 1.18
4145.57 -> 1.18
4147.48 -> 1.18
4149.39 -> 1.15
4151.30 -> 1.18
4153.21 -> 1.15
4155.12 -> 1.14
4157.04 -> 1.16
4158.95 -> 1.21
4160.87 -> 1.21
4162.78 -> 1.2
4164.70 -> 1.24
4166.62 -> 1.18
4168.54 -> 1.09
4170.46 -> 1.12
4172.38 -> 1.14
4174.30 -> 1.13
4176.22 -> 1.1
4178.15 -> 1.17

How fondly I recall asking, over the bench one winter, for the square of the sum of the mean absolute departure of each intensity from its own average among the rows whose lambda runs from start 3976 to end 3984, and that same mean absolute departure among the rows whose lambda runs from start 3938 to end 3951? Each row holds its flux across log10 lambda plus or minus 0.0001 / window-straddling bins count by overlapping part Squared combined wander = 0.014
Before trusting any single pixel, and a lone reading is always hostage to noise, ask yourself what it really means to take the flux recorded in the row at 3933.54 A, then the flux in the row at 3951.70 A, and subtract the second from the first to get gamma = -0.23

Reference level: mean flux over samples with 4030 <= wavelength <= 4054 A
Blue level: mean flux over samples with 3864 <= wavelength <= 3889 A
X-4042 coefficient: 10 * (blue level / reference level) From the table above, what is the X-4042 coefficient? 11.6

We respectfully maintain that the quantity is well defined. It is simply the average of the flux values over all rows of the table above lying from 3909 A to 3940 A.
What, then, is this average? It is 1.24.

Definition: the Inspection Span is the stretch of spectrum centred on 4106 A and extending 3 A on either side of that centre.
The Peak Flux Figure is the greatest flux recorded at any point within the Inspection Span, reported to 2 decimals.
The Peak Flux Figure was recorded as 1.14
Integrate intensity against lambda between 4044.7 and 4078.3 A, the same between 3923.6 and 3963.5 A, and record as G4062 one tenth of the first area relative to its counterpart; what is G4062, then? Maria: 0.084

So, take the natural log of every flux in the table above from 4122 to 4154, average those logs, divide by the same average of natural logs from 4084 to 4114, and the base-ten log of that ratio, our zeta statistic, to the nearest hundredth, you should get 0.01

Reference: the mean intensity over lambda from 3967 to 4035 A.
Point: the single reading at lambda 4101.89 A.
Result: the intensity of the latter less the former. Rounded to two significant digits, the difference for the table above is -0.17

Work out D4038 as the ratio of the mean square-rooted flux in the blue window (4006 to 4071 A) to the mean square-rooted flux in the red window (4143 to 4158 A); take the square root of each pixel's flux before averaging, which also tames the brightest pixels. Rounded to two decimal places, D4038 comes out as 1.02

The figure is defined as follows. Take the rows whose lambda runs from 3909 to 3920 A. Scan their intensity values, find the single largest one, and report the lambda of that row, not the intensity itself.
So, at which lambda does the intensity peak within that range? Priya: 3917.27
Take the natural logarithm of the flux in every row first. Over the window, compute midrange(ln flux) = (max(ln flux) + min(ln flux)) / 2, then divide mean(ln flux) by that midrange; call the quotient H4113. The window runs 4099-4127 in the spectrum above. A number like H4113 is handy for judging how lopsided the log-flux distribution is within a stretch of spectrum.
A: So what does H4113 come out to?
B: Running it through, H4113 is 1.01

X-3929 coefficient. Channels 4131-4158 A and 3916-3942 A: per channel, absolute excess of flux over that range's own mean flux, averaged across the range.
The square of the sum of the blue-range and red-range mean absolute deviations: 0.024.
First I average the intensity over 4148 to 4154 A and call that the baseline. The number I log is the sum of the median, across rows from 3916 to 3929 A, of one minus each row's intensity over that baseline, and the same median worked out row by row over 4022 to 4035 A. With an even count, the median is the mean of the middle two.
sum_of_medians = -0.23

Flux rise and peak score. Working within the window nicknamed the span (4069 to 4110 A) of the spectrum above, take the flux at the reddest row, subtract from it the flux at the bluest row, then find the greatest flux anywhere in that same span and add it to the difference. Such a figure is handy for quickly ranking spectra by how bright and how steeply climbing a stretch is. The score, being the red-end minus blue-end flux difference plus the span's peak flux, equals 1.48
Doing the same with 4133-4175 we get 1.20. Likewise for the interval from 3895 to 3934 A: 1.03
